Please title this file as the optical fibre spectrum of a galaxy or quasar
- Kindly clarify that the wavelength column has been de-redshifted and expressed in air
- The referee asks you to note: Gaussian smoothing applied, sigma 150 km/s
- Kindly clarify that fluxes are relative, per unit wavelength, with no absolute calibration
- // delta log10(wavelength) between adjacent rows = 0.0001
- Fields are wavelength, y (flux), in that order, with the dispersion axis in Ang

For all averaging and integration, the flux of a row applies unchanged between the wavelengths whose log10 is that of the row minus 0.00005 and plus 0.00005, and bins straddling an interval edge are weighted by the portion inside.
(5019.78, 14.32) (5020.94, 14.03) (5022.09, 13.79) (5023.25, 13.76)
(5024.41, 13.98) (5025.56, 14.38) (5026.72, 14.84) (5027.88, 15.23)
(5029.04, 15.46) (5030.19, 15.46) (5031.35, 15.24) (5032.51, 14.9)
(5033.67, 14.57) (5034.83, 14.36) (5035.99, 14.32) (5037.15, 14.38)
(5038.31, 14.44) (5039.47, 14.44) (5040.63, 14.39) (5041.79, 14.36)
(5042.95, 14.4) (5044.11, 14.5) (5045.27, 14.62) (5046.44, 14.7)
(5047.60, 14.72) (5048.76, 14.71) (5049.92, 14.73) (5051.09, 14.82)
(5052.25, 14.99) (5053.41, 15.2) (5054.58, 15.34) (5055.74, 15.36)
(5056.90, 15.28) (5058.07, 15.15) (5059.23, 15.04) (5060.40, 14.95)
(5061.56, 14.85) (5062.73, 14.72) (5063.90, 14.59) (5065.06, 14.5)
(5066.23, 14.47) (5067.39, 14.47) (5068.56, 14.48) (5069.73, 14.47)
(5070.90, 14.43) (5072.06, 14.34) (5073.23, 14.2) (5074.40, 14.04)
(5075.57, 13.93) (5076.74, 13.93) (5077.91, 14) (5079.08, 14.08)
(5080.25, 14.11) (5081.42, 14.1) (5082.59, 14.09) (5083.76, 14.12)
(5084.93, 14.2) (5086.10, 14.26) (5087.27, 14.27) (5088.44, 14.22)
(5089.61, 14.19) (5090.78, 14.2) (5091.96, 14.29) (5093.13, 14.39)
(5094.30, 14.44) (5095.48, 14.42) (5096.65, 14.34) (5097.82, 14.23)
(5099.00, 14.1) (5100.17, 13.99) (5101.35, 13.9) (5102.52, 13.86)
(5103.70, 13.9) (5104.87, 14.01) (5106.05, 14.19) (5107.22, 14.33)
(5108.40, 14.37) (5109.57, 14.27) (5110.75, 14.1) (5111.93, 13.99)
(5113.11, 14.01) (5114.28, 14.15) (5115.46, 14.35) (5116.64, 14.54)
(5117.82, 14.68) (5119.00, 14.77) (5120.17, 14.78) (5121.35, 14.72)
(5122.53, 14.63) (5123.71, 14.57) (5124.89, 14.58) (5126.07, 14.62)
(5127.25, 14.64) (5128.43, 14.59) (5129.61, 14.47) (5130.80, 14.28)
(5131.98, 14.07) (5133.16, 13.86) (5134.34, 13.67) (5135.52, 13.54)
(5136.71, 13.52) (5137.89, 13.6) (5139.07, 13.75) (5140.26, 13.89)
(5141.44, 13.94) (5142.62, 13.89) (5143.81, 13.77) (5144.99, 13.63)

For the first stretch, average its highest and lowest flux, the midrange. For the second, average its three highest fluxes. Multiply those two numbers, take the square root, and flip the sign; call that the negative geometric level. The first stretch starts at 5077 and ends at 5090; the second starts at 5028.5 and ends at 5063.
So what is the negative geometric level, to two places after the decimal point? -14.77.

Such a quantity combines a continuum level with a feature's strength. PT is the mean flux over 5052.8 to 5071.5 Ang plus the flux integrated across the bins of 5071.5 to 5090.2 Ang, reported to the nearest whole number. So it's 279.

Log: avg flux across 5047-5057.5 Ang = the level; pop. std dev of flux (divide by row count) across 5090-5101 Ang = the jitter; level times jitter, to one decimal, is 2.2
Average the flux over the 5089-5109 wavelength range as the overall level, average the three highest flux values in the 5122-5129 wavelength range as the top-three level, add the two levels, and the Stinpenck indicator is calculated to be 28.8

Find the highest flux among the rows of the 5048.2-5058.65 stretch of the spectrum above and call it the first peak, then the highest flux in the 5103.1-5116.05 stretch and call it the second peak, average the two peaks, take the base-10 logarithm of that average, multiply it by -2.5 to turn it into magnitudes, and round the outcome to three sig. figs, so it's -2.93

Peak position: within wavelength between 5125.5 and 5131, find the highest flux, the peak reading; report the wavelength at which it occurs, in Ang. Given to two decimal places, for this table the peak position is 5127.25 Ang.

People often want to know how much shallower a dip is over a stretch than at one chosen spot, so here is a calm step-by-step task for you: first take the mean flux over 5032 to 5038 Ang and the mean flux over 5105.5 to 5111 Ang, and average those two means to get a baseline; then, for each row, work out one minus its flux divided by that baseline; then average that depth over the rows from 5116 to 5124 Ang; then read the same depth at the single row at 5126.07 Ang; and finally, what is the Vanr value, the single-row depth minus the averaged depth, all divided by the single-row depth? -0.2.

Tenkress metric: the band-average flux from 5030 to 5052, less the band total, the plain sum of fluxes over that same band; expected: -263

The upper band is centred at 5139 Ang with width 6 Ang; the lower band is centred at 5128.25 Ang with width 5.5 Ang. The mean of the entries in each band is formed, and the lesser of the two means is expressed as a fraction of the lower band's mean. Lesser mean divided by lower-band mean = 0.95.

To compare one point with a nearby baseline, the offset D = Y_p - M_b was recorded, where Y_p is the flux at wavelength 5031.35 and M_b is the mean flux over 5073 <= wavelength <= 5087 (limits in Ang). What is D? 1.2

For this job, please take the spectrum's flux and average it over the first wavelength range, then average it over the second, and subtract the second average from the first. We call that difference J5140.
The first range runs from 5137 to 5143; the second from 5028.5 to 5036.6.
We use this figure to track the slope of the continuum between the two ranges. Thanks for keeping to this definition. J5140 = -1.1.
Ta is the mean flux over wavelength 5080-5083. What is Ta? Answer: 14.1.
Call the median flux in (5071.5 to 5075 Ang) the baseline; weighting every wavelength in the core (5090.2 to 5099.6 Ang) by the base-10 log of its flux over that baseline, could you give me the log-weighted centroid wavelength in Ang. 5094.0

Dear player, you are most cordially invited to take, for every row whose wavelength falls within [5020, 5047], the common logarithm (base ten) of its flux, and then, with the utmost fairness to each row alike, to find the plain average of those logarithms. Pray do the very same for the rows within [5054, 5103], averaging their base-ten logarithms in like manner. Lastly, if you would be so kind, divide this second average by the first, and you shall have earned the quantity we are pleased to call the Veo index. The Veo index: 0.996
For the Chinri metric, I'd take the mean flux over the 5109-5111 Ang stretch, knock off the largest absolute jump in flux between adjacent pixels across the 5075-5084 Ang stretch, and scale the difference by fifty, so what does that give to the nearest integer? 705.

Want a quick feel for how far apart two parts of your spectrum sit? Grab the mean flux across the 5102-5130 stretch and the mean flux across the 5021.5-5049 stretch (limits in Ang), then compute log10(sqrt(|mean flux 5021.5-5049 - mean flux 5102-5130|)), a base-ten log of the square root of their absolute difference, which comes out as -0.35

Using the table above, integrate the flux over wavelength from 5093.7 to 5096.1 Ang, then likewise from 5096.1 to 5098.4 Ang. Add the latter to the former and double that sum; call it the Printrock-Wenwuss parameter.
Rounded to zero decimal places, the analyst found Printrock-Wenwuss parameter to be 135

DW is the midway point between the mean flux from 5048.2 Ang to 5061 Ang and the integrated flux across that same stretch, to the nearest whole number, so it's 104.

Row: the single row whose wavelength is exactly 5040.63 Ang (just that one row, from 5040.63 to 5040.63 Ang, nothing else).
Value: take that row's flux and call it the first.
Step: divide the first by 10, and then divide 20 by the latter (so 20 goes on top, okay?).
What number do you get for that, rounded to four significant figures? 13.90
